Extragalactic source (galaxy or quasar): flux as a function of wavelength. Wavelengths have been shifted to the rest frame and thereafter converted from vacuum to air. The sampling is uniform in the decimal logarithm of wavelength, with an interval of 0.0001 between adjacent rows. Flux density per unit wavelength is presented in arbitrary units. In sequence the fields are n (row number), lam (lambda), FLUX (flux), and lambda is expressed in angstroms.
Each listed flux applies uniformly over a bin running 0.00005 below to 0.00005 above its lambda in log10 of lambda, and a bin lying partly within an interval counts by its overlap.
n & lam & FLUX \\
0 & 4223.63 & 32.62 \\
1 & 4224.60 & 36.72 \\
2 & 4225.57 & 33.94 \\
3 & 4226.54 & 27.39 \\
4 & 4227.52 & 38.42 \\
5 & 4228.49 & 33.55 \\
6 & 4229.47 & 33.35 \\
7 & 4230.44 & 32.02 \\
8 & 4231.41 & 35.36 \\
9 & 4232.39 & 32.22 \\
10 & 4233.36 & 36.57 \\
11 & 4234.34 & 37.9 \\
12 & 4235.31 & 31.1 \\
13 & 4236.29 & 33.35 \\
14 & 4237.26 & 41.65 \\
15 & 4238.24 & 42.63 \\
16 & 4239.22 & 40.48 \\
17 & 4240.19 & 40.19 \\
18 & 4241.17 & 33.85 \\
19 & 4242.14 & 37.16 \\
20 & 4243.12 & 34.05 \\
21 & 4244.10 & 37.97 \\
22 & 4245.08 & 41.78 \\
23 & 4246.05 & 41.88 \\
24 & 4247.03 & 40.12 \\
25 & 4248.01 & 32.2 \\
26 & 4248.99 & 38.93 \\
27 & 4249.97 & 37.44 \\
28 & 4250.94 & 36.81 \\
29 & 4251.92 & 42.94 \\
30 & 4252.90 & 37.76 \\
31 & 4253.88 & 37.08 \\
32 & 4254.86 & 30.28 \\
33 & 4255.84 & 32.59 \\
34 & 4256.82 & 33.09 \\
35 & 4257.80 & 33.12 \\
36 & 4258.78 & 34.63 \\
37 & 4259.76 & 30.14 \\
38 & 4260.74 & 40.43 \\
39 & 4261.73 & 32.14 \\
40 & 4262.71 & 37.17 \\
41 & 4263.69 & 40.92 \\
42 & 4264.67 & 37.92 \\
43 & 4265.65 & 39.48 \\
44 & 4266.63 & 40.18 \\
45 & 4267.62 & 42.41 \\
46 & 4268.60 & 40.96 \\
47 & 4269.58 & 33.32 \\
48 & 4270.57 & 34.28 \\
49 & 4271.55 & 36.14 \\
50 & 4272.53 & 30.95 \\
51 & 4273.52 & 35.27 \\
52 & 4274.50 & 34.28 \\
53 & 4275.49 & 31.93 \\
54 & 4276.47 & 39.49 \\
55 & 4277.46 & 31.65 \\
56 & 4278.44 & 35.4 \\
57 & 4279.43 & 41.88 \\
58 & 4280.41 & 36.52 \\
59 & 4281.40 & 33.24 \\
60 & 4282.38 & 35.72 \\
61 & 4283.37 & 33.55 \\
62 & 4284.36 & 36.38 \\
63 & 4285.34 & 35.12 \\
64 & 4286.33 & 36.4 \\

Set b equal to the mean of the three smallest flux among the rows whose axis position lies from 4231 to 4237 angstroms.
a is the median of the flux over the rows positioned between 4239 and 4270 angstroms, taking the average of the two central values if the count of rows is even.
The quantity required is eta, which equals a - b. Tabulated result 5.4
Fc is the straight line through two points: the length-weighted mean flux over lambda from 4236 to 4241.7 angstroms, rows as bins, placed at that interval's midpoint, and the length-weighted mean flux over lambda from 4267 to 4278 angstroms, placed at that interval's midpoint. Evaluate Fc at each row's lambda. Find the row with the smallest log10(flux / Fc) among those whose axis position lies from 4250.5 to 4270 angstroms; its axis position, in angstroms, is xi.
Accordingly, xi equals 4254.86 angstroms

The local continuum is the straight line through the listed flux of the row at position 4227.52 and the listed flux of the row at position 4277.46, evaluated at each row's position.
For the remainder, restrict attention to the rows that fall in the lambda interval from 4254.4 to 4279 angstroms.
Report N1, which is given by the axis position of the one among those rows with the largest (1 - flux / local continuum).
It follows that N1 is 4254.86 angstroms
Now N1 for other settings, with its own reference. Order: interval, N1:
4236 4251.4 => 4236.29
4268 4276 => 4272.53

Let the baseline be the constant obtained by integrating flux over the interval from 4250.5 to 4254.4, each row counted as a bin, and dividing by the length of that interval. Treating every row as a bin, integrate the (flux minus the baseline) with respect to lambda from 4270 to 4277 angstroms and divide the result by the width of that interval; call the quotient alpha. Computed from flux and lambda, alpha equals -4.0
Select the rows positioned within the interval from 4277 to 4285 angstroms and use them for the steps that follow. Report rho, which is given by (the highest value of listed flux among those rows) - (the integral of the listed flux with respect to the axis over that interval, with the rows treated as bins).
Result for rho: -243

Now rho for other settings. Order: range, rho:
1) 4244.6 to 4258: -452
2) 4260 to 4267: -225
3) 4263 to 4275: -404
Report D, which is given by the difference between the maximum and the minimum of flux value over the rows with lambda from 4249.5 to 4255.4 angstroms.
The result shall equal 13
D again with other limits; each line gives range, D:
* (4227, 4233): 6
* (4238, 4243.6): 9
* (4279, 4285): 9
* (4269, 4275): 5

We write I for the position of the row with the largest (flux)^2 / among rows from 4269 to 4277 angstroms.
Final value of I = 4276.47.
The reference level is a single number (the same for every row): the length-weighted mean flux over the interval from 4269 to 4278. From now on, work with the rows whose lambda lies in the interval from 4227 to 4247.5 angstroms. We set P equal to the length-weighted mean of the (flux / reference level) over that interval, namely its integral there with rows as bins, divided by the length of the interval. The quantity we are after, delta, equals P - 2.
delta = -0.92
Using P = 1.08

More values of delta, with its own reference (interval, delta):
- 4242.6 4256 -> -0.91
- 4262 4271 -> -0.88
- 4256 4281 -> -0.95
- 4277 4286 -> -0.96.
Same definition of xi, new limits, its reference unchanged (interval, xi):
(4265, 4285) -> 4272.53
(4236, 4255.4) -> 4254.86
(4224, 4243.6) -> 4226.54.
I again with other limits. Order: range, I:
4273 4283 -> 4279.43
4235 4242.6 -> 4238.24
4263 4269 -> 4267.62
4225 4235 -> 4227.52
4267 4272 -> 4267.62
